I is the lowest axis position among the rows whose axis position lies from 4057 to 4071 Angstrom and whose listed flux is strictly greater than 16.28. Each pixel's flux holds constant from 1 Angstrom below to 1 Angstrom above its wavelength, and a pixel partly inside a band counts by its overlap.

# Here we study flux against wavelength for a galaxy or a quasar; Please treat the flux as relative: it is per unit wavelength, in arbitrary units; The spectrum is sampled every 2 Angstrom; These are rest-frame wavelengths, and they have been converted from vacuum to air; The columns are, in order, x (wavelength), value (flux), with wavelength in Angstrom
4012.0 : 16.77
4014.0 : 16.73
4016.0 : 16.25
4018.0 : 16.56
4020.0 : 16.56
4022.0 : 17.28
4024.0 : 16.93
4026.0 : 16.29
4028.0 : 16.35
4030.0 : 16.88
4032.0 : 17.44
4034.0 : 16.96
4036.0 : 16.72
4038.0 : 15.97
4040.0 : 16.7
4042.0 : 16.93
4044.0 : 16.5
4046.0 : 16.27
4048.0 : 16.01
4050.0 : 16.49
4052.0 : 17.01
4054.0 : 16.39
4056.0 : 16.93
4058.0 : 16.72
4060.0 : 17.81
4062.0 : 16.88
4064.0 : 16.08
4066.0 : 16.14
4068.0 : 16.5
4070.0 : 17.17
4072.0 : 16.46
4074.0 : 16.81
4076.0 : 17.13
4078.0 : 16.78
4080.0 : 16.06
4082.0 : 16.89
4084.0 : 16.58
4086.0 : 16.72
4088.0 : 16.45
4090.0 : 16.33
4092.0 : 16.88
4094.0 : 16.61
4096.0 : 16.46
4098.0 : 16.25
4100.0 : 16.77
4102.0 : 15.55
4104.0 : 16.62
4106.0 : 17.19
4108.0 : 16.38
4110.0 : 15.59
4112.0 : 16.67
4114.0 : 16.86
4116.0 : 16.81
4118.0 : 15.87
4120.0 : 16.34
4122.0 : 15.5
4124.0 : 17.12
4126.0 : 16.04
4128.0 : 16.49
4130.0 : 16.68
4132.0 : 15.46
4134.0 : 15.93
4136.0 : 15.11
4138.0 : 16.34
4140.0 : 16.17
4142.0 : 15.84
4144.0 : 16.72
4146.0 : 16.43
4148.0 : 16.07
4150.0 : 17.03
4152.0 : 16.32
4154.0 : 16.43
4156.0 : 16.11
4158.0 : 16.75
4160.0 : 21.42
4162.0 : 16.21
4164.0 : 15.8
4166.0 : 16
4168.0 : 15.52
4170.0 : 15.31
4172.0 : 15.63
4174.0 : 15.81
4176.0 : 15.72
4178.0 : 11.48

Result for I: 4058.0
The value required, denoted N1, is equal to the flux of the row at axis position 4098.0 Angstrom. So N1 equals 16.25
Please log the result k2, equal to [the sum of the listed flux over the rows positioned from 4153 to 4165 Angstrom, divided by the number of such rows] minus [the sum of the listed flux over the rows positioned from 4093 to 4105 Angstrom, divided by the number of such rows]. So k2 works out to 0.7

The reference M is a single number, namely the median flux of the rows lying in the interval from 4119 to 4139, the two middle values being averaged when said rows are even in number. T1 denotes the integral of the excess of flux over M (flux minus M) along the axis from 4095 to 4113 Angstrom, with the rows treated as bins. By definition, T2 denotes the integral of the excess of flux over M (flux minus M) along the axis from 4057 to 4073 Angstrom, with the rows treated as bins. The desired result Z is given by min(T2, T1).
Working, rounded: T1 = 4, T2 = 8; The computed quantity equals 3.5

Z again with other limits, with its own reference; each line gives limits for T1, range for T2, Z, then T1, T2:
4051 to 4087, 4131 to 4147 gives -3.0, 19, -3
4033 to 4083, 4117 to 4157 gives 0.4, 23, 0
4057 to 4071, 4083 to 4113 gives 7.9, 8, 8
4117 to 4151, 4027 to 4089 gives -0.2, 0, 30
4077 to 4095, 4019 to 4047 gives 7.2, 7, 14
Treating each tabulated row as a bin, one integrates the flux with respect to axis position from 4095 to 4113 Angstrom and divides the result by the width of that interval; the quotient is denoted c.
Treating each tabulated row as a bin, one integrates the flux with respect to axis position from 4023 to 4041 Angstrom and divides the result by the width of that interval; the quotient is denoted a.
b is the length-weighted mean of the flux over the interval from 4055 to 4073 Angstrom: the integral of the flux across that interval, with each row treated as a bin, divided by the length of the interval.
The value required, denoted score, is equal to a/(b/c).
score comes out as 16.3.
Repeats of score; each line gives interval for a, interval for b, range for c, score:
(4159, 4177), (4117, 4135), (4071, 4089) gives 16.9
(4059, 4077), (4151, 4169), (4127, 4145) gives 16.1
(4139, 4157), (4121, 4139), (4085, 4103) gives 16.7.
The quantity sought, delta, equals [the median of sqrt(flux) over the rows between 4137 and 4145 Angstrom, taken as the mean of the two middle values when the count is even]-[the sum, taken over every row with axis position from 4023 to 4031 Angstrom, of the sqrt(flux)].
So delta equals -12.3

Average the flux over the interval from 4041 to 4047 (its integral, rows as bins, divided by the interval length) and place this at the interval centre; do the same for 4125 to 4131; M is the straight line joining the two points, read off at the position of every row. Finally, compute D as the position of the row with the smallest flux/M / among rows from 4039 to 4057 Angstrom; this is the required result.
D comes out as 4048.0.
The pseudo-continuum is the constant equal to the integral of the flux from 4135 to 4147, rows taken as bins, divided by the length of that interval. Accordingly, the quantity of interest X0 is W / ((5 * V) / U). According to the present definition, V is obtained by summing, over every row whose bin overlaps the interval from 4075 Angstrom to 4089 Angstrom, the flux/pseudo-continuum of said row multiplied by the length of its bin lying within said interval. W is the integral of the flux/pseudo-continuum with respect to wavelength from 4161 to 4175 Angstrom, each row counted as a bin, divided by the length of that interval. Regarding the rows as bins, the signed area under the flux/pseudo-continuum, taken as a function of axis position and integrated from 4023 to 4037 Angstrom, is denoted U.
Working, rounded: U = 14.60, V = 14.5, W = 0.98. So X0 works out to 0.197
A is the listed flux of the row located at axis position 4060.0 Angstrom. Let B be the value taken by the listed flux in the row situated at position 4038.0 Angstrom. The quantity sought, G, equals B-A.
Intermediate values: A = 17.81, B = 15.97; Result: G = -1.8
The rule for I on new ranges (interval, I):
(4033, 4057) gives 4034.0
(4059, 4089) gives 4060.0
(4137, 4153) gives 4138.0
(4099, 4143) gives 4100.0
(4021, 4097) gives 4022.0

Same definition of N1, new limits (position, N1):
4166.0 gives 16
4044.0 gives 16.5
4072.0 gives 16.46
